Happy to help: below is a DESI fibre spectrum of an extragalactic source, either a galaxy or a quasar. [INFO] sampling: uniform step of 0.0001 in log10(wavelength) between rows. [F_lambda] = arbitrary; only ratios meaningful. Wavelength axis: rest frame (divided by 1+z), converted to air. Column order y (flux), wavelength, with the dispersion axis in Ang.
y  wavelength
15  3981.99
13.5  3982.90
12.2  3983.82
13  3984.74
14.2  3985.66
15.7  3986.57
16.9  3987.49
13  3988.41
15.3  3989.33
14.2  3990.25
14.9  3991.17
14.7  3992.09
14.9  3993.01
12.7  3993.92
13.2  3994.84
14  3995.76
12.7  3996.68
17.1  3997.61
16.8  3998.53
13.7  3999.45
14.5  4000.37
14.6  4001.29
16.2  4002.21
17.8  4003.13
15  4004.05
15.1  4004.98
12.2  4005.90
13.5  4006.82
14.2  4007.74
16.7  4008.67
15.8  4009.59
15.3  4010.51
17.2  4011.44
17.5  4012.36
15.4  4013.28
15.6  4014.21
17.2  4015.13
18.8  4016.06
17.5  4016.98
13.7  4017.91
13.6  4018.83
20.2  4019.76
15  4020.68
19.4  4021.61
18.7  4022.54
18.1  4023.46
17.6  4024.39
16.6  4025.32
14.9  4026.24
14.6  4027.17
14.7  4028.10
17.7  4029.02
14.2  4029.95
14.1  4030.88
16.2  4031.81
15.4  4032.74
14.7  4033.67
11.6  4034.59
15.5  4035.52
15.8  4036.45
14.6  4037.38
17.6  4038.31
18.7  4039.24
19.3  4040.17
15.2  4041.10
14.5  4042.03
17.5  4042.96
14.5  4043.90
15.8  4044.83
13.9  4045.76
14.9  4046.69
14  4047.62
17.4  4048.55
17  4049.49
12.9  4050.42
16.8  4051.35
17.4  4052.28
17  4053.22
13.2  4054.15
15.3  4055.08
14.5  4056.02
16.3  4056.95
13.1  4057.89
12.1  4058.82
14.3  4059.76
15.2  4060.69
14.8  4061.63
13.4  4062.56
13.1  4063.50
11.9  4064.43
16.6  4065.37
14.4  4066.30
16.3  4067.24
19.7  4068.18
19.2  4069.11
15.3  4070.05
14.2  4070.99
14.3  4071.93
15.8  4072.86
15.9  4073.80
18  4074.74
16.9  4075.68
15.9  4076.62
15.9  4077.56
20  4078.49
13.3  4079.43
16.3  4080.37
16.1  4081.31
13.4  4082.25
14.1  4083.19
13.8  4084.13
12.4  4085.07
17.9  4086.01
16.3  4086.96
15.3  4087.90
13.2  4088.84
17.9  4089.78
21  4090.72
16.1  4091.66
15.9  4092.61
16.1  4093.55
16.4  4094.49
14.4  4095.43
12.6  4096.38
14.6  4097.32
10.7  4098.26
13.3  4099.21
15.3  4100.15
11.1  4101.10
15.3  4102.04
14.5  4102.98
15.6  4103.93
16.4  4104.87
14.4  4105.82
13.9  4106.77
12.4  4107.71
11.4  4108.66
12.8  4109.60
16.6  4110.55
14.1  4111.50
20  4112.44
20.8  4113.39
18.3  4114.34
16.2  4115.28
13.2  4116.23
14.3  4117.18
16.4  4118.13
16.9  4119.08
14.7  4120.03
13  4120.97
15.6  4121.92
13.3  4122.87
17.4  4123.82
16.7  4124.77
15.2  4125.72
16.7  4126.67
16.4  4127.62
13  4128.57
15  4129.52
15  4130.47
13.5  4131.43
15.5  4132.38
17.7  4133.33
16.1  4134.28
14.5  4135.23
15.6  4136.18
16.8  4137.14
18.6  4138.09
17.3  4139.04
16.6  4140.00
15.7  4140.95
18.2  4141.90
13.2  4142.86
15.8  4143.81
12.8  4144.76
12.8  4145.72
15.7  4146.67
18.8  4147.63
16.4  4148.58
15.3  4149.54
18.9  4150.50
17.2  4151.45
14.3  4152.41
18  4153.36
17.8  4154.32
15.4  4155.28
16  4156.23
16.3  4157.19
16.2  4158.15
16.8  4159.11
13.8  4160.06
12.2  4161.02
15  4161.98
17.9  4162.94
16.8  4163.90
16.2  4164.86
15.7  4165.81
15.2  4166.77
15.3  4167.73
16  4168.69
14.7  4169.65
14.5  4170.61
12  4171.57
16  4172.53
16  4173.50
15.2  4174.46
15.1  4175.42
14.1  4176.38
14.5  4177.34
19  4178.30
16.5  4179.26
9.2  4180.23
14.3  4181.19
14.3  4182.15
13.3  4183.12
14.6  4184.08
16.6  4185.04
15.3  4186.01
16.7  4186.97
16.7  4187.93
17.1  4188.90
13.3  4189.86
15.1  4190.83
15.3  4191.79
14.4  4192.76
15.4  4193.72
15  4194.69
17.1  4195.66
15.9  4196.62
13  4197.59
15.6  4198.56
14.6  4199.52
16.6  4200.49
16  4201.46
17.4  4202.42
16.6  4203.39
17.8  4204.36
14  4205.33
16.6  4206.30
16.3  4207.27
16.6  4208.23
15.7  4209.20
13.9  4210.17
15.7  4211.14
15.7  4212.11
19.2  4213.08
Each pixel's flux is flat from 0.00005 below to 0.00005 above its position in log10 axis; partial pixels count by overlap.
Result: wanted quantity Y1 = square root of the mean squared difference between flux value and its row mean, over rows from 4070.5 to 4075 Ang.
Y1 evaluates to 1.4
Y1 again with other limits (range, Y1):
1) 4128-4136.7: 1.3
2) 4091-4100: 1.8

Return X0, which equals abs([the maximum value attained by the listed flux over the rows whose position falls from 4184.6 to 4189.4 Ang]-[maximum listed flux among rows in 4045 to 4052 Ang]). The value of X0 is 0.30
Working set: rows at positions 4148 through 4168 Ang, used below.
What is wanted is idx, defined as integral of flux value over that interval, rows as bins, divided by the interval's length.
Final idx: 16.1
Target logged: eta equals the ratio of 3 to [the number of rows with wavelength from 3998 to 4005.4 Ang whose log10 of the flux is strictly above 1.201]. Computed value 1.00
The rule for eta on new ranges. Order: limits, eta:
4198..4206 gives 0.60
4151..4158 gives 0.60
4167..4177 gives 1.00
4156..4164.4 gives 0.50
